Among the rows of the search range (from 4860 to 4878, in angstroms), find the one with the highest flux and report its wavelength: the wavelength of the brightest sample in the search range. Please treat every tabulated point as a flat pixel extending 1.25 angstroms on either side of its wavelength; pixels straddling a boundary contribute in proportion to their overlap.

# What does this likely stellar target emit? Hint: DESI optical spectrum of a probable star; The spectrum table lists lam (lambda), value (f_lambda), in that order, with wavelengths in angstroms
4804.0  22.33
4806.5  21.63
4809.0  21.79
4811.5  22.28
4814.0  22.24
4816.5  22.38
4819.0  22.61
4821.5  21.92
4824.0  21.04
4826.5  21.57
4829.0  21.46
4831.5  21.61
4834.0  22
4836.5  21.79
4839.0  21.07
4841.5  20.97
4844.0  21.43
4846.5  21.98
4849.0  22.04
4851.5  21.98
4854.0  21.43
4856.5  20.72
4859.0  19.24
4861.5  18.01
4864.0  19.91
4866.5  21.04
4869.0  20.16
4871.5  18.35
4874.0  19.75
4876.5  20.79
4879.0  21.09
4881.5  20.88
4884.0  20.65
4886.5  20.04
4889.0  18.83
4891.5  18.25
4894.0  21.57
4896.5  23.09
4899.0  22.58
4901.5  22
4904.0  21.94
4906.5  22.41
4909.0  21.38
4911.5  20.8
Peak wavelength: 4866.5 angstroms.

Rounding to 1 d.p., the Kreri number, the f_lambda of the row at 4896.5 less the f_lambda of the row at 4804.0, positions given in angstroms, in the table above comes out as 0.8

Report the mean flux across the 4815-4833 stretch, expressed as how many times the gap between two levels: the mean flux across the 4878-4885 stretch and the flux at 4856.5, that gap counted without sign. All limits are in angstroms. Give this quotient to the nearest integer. 142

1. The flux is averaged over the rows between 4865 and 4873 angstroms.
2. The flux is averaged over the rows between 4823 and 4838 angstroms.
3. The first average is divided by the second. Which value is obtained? 0.920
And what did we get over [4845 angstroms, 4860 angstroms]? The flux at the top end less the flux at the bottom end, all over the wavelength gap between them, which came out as -0.22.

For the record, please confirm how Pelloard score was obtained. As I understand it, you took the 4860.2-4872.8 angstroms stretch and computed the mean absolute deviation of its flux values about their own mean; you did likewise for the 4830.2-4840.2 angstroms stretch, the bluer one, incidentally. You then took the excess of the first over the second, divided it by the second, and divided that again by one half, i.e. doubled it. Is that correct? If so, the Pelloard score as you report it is 5.6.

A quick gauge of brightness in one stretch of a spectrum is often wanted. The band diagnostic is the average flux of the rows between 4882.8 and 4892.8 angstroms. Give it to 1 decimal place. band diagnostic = 19.4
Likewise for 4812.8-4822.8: 22.3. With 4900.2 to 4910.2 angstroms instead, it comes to 21.9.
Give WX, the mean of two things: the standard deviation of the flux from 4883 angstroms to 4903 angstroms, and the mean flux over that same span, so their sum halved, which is 11.3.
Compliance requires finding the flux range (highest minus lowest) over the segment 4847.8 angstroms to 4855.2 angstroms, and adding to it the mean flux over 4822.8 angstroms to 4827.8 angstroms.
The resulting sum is 21.9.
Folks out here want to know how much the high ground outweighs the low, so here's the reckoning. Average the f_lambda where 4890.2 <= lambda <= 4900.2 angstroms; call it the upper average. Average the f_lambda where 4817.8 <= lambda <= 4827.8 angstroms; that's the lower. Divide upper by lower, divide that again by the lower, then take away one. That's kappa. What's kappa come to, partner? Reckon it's -0.955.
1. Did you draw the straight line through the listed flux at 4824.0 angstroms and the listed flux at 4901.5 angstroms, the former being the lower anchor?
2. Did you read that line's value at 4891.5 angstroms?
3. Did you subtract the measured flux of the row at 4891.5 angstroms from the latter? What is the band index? 3.6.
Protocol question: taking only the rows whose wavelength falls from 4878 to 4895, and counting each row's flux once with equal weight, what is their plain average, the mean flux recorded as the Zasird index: 20.2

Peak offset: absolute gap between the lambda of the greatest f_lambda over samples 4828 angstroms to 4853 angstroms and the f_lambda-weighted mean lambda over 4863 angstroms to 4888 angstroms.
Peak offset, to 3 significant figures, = 26.3 angstroms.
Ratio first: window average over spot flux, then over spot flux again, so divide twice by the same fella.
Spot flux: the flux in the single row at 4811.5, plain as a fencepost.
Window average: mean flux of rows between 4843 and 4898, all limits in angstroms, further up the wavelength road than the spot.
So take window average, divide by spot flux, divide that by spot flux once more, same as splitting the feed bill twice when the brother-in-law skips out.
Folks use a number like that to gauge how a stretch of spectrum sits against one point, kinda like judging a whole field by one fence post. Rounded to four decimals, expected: 0.0413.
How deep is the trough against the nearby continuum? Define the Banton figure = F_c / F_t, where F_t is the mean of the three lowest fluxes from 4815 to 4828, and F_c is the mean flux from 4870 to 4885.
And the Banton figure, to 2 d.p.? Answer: 0.94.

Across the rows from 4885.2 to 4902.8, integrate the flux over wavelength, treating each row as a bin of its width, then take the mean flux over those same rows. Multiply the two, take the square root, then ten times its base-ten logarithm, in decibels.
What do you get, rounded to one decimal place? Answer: 19.4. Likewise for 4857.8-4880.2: 19.7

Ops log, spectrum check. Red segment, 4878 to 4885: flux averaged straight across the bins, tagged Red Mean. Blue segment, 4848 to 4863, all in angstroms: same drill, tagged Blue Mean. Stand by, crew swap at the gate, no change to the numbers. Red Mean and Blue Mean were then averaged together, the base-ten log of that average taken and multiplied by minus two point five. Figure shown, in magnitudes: -3.29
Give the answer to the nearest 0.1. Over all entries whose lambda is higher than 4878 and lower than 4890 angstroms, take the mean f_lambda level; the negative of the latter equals -20.3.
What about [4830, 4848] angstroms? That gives -21.6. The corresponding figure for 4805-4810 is -21.7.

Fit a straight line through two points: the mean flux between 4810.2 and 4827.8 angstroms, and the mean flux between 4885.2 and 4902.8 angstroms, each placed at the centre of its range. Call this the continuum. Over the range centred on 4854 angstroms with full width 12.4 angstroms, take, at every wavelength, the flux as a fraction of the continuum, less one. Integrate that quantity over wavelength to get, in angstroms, -0.24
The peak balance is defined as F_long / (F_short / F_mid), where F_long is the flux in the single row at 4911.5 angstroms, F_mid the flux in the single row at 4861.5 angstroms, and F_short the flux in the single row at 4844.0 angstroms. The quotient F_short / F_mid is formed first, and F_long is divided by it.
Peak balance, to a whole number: 17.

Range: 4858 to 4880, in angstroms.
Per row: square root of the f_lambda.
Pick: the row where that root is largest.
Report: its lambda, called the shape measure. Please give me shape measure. 4879.0 angstroms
